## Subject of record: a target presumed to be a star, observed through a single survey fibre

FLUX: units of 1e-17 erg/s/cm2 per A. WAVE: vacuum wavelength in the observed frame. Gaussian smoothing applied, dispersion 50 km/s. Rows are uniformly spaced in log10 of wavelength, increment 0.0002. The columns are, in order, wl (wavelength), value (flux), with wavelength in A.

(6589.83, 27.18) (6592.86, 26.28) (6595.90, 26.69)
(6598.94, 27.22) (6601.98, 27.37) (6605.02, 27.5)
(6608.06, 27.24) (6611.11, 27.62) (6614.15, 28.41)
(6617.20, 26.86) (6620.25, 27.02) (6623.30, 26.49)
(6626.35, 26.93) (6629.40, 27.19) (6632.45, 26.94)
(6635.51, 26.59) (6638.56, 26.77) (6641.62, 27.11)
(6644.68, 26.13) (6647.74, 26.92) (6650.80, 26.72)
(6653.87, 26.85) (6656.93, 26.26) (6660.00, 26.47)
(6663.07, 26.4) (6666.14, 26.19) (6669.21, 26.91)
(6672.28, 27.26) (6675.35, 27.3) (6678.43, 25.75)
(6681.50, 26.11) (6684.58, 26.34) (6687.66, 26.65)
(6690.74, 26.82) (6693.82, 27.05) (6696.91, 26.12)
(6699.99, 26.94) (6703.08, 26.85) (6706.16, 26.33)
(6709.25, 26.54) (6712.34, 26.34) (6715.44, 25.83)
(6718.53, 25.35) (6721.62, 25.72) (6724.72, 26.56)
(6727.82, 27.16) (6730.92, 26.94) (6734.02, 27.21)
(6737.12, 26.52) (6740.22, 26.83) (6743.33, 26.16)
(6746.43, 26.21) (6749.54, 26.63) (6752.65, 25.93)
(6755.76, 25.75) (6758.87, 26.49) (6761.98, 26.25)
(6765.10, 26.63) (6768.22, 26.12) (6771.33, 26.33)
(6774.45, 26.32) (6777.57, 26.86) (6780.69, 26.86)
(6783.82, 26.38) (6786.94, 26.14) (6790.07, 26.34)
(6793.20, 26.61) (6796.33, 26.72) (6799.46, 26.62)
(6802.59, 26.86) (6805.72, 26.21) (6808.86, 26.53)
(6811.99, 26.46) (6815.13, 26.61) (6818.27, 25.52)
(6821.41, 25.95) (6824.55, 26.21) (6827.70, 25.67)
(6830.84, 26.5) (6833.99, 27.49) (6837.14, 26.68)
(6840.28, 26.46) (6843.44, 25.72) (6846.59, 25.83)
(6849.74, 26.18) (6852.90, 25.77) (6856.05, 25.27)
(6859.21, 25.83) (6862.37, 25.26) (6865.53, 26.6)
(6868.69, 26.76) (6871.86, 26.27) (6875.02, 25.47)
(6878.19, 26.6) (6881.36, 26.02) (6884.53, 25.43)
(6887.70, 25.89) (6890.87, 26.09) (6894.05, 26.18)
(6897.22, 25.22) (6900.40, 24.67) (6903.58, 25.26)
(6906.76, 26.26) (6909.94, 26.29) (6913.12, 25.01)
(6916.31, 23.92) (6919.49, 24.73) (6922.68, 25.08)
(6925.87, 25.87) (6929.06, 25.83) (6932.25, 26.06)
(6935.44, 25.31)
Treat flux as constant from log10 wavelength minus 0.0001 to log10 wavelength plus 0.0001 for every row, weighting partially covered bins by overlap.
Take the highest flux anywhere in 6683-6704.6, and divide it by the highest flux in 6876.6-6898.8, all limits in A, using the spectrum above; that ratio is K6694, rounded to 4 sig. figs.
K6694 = 1.017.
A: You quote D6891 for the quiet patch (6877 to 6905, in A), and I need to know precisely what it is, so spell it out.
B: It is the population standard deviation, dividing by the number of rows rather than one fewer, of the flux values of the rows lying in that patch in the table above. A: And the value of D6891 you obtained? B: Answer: 0.57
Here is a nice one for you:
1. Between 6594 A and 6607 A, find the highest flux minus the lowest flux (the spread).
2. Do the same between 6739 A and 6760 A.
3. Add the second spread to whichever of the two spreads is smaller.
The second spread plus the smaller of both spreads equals 1.9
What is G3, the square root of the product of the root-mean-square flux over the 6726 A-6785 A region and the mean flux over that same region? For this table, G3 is 26.5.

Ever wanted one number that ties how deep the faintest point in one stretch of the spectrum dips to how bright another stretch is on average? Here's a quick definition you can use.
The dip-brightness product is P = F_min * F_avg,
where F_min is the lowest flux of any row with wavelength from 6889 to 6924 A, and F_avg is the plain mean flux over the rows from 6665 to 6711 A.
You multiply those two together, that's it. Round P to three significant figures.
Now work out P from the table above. 637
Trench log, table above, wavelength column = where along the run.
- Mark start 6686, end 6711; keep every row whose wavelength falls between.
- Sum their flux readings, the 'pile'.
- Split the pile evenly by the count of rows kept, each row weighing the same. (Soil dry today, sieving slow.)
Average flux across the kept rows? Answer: 26.7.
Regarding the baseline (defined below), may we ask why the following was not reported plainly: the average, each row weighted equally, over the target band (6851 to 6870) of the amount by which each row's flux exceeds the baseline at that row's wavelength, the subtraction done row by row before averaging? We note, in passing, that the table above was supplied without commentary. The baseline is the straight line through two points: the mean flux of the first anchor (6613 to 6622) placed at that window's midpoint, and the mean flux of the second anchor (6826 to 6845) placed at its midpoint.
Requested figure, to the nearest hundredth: -0.39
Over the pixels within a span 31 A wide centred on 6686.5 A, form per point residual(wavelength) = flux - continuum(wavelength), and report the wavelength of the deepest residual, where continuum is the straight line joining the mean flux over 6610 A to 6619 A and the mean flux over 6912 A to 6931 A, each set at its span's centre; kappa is 6678.43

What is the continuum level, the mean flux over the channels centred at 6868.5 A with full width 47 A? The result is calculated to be 26.0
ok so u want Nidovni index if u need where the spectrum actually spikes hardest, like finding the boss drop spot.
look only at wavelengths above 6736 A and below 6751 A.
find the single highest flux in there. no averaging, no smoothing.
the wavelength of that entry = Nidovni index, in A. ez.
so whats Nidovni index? 6740.22 A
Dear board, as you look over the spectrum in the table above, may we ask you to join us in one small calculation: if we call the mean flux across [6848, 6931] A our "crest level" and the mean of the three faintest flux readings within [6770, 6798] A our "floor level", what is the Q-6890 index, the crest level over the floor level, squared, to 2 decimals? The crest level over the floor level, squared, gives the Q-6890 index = 0.96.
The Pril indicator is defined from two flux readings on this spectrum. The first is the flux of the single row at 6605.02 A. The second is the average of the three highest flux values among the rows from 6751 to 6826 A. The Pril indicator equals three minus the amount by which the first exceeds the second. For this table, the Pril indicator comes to 2.4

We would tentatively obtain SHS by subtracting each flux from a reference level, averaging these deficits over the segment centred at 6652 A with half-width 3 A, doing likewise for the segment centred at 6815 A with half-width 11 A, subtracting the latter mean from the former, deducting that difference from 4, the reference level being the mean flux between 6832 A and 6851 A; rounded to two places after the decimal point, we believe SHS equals 4.57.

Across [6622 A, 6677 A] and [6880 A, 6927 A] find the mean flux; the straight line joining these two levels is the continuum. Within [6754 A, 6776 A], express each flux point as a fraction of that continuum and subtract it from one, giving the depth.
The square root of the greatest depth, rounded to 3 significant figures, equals 0.132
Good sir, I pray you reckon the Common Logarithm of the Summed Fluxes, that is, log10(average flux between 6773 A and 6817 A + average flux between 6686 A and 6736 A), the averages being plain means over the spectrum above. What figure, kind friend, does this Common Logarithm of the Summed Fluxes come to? 1.72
